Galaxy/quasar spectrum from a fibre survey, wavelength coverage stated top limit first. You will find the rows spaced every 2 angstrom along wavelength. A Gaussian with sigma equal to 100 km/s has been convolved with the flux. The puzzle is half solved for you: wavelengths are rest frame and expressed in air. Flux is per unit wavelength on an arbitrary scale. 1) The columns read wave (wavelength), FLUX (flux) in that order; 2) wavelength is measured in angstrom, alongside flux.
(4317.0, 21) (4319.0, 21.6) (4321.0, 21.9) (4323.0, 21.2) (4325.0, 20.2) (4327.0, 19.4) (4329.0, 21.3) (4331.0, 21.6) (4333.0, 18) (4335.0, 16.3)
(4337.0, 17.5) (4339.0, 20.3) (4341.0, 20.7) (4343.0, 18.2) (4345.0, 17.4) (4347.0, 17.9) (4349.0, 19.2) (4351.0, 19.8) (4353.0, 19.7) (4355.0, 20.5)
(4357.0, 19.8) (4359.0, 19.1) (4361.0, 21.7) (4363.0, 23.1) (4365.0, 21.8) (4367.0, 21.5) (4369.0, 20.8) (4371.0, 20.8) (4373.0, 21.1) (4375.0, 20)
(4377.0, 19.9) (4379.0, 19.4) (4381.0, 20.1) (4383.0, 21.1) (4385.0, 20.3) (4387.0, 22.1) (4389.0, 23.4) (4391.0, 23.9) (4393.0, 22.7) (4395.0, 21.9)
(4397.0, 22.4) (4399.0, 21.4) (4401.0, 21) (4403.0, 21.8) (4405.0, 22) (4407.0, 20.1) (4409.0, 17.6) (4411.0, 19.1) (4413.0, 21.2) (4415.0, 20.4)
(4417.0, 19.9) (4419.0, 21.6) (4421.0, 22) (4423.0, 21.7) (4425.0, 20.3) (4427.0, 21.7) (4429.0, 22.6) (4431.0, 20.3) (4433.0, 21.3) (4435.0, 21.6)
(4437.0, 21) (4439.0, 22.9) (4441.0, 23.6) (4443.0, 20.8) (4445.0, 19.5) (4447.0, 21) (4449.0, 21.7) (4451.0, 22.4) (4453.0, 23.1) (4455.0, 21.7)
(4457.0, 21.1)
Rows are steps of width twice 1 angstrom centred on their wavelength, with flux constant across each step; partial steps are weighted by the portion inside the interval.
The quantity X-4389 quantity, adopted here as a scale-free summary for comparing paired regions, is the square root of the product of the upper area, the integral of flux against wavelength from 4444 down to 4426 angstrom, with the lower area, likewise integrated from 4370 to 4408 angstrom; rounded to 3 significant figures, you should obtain 563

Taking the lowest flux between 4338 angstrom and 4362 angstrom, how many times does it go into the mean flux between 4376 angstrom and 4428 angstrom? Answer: 1.21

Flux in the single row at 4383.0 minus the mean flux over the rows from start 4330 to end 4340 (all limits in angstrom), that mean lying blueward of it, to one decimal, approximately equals 2.4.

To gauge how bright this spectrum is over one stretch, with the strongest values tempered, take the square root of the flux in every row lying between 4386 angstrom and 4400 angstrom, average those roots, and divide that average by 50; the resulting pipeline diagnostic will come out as 0.0949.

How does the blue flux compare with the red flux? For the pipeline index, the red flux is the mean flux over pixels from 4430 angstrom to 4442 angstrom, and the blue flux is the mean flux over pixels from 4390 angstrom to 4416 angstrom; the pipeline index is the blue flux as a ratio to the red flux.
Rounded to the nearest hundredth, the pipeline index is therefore 0.97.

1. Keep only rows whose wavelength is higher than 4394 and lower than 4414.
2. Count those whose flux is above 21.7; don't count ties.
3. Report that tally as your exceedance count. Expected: 4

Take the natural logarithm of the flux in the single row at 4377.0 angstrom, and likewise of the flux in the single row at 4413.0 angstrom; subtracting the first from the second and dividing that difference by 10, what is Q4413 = 0.0063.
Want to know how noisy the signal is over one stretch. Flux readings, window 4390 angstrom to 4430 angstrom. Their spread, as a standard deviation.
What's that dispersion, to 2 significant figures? 1.4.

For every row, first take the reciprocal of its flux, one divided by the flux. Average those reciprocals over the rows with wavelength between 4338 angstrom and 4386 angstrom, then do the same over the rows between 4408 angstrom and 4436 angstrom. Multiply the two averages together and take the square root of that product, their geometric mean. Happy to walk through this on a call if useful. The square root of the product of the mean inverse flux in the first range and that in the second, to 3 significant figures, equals 0.0490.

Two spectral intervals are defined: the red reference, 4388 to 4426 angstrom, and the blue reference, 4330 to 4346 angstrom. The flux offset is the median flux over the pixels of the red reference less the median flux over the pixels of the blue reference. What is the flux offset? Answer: 3.5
